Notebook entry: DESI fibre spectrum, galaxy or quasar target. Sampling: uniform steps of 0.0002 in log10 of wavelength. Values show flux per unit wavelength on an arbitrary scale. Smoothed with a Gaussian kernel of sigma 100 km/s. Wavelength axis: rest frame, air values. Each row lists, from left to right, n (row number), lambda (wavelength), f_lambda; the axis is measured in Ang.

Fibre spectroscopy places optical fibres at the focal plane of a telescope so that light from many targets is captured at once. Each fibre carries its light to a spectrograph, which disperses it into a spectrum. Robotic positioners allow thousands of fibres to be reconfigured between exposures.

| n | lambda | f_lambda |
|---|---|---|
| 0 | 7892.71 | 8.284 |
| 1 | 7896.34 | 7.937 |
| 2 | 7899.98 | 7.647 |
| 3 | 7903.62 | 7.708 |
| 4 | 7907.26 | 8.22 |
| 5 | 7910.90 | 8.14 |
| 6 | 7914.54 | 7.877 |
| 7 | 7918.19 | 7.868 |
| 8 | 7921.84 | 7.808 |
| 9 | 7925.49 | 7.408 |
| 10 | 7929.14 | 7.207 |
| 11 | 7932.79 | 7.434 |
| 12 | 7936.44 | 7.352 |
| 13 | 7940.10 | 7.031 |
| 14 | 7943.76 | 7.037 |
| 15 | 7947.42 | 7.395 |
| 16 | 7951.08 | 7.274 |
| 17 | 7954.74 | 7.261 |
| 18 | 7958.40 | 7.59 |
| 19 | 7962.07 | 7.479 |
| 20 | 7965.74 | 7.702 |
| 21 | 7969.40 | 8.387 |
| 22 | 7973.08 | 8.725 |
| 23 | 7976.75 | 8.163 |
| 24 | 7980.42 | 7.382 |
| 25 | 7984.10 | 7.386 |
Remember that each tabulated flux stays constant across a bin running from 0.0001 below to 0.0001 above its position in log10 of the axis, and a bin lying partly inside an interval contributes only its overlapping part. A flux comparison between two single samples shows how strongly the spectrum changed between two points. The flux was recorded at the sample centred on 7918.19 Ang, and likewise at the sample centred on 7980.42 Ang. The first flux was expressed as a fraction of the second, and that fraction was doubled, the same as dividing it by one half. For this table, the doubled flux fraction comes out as 2.13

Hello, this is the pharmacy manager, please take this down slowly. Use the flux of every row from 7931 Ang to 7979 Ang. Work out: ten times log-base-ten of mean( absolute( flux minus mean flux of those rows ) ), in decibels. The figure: -4.0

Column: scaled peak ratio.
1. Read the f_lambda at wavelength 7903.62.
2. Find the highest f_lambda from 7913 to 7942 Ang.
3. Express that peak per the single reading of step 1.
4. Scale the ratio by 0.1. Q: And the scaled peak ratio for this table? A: 0.102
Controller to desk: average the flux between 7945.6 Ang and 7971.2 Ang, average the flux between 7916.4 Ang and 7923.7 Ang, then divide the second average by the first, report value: 1.03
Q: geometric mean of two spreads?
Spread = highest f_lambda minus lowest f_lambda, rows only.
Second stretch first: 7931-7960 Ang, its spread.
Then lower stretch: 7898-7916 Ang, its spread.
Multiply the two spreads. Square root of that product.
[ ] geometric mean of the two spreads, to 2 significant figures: 0.57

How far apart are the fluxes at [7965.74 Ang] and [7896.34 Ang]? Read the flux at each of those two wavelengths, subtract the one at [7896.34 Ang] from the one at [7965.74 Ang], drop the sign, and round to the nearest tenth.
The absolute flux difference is 0.2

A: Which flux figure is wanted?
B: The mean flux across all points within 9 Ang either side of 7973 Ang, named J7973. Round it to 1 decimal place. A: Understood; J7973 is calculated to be 8.1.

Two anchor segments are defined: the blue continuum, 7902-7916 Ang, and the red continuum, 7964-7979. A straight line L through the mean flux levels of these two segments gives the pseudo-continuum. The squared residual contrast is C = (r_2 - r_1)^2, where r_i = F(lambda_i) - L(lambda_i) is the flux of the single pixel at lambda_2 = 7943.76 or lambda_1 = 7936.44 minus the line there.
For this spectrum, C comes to 0.12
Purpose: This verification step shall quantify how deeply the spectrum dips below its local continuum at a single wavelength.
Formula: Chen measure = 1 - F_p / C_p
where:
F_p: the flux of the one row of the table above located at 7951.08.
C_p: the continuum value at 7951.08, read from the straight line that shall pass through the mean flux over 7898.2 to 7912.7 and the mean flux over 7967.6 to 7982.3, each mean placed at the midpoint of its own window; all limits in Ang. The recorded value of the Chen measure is 0.10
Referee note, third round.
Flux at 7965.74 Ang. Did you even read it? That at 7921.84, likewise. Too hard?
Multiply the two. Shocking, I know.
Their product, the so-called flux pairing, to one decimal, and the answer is 60.1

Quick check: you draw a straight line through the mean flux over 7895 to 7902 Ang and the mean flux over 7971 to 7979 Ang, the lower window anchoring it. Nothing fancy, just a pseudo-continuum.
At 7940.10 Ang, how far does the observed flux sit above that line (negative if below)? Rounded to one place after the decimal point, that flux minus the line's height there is -1.1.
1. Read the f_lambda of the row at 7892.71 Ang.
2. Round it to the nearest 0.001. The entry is 8.284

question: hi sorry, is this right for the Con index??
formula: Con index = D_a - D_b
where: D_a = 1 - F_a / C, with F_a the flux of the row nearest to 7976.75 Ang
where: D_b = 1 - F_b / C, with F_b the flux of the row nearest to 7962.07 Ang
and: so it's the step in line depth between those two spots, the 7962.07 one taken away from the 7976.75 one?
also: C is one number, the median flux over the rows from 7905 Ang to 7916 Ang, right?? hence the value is -0.084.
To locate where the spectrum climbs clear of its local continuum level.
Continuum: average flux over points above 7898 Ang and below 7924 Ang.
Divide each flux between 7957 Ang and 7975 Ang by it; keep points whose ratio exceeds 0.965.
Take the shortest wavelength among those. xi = 7965.74 Ang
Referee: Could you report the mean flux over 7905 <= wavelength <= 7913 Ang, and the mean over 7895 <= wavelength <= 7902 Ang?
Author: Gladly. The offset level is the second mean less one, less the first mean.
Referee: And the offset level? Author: -1.4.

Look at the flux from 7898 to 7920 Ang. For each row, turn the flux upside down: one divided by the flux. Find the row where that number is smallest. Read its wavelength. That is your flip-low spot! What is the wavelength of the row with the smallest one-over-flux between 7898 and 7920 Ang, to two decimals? 7907.26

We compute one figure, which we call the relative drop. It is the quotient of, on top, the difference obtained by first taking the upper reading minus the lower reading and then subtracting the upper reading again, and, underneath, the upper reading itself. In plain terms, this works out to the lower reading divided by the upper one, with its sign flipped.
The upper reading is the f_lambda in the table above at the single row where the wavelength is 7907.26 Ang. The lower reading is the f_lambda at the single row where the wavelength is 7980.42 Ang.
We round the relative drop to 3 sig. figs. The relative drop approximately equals -0.898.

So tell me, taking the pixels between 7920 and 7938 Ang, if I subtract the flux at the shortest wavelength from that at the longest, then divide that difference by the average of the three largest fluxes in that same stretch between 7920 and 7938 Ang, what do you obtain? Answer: -0.06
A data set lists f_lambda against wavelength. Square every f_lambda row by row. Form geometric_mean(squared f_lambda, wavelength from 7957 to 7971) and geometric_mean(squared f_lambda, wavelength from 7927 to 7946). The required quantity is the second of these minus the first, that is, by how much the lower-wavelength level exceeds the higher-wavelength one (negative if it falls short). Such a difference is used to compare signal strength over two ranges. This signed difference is -9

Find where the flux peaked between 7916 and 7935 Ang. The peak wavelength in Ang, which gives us 7918.19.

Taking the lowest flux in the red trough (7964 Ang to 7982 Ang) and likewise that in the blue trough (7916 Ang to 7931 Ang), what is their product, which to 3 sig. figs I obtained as 53.2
